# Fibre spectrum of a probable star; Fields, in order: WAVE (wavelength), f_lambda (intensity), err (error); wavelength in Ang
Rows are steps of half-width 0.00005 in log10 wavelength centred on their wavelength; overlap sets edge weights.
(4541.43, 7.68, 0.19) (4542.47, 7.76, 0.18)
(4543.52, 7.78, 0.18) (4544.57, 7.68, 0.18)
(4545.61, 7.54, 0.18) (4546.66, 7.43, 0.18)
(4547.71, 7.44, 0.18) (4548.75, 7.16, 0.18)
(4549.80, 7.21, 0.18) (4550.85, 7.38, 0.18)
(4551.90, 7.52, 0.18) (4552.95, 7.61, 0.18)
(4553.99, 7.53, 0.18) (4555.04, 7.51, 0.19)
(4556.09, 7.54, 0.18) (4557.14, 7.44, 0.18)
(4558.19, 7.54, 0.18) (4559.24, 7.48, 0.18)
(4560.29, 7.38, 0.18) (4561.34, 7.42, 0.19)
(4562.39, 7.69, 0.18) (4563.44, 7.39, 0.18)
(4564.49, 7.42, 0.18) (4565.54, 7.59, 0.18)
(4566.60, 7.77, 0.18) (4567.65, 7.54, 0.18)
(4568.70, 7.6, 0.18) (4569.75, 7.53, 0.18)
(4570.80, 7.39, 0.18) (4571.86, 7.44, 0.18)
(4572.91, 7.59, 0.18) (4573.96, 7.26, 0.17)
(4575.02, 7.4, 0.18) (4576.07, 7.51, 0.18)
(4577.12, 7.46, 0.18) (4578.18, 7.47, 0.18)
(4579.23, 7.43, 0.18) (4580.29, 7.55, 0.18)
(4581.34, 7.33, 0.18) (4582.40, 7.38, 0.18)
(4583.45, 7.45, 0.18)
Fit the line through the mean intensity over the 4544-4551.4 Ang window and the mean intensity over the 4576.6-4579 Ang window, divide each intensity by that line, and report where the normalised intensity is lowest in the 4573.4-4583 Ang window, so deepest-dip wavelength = 4573.96 Ang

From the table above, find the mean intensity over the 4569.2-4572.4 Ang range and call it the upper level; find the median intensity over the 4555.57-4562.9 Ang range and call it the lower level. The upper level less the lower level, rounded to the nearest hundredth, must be -0.03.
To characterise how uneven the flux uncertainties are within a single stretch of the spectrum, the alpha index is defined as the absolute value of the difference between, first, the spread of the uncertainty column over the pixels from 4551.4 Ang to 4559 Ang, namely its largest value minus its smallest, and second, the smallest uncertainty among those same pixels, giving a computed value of 0.170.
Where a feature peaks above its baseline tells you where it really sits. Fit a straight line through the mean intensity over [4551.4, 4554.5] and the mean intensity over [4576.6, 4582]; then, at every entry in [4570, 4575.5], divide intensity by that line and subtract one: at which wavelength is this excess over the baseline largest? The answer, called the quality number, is 4572.91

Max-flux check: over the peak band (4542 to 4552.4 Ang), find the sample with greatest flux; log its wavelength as 4543.52 Ang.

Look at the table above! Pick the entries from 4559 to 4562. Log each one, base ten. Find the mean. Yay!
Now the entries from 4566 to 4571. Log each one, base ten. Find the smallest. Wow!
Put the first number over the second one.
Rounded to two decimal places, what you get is 1.00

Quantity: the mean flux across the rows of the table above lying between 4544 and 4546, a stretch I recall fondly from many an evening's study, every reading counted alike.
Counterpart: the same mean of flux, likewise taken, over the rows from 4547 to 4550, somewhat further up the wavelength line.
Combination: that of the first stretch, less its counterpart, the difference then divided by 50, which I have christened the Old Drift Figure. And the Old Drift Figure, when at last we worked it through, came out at 0.0068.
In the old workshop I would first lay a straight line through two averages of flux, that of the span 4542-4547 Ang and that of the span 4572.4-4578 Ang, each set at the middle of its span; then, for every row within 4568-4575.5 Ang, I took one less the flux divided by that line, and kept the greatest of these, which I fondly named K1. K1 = 0.026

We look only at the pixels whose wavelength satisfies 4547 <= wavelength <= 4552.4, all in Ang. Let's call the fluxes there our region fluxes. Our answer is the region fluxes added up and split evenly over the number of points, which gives 7.34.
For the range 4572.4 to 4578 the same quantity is 7.44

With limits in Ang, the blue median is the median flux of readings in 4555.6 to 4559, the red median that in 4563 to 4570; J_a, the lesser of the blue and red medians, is 7.54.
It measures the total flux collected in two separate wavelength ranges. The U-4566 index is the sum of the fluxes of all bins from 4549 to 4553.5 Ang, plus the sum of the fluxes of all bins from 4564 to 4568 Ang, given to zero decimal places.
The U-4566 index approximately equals 60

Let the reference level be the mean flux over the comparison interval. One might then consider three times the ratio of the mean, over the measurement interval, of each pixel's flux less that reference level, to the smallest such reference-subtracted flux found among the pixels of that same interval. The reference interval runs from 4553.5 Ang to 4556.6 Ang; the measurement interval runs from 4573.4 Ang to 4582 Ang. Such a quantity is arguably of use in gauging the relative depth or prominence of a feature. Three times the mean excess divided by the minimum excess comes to 1.1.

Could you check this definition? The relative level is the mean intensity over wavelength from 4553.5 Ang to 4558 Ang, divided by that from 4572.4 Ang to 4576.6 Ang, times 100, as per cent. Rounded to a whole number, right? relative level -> 101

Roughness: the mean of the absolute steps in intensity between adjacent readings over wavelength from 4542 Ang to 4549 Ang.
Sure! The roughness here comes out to 0.110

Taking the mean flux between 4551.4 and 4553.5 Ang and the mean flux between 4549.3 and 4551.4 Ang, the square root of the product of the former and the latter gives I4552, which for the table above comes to 7.43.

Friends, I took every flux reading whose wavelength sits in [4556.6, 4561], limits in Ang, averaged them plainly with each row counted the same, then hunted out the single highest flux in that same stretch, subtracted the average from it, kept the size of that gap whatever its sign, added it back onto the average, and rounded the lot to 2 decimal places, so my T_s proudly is 7.54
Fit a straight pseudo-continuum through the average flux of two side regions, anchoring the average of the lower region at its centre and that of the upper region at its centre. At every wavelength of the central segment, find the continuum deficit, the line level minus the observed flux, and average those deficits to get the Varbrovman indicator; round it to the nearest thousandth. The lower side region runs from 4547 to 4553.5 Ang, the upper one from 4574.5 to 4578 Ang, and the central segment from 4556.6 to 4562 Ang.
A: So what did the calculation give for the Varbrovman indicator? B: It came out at -0.041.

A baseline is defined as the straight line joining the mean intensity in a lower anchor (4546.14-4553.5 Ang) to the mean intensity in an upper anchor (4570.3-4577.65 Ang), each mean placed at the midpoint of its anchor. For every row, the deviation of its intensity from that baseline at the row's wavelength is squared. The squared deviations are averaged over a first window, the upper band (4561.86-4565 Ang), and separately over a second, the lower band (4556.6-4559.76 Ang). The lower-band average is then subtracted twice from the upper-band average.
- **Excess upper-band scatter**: 0.01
